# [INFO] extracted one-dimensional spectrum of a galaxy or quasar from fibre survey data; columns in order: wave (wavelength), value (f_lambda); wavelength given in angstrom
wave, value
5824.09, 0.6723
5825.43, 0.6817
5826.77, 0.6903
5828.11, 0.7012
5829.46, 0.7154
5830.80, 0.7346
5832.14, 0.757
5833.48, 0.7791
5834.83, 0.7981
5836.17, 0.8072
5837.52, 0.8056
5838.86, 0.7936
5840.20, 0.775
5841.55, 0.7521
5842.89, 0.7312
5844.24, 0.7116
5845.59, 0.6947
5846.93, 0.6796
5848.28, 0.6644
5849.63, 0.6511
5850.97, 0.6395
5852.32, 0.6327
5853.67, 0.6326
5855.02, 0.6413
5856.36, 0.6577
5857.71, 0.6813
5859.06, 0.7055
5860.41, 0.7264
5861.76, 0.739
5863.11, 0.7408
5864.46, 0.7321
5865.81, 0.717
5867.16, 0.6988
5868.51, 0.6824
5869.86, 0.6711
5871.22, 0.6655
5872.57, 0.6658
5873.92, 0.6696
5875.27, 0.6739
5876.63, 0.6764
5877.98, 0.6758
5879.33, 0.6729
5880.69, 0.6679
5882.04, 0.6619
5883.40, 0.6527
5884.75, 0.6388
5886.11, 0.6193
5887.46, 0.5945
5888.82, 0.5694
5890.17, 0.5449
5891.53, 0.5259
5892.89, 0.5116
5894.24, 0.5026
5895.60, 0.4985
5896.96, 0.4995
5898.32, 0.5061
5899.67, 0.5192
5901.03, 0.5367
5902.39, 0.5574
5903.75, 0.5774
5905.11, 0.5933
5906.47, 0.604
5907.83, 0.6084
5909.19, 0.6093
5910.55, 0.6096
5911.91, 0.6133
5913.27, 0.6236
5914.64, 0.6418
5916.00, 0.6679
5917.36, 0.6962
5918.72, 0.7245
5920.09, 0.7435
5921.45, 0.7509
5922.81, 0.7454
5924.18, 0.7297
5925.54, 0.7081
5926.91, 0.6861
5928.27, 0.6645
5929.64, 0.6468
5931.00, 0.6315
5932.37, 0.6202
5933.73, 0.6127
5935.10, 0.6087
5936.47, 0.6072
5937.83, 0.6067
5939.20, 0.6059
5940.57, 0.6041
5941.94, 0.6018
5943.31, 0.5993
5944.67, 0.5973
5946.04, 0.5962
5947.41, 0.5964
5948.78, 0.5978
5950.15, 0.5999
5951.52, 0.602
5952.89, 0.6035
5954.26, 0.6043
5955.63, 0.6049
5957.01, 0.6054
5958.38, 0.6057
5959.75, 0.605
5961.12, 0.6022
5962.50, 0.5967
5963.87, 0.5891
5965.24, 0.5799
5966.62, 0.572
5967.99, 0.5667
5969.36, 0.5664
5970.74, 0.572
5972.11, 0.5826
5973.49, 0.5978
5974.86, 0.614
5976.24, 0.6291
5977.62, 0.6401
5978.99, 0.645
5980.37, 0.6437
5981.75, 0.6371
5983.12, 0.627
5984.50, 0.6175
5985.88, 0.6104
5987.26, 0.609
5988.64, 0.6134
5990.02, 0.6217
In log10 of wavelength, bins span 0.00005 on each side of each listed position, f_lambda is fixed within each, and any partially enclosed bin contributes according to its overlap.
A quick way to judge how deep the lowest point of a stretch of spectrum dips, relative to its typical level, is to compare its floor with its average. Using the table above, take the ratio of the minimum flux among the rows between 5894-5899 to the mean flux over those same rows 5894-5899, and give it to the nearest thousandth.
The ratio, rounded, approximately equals 0.994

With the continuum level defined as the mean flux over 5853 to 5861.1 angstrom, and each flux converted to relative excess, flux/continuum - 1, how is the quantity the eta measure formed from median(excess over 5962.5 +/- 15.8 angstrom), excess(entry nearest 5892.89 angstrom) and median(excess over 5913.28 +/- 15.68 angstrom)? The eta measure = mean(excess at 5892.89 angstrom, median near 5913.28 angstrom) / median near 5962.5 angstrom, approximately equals 1.4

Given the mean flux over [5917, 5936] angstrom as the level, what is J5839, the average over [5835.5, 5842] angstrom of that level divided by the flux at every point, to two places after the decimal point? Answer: 0.87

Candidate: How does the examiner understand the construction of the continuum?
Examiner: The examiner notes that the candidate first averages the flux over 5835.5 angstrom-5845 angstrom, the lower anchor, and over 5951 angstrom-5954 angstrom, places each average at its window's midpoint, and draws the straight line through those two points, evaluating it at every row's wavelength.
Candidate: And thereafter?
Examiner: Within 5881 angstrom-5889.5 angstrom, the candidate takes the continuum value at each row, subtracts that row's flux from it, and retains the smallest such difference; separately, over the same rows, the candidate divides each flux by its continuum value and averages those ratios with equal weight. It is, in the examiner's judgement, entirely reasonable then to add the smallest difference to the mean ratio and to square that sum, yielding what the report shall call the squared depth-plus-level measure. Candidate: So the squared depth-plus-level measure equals 0.87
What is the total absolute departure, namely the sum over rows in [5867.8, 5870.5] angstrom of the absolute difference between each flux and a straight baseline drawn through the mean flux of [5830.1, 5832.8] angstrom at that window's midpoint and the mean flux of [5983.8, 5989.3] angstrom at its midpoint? 0.07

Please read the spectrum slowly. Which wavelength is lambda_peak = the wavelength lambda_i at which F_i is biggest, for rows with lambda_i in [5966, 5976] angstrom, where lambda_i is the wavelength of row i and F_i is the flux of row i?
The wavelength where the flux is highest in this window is 5974.86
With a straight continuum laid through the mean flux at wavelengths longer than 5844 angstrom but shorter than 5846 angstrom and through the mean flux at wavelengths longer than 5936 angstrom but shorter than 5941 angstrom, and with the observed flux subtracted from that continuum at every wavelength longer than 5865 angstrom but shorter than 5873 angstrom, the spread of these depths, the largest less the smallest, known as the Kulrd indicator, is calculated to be 0.05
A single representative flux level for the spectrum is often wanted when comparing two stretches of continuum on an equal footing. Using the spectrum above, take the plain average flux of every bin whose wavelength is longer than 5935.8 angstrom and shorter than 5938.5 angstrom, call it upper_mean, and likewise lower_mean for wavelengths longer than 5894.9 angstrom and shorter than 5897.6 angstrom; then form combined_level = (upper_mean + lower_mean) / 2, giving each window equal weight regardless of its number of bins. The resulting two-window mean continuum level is 0.55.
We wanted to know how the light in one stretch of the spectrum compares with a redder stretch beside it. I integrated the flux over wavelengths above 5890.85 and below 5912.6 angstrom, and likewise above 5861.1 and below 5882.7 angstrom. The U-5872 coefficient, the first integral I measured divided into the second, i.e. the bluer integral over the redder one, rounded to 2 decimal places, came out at 1.23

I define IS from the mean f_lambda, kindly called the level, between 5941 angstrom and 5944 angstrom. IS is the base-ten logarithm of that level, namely -0.221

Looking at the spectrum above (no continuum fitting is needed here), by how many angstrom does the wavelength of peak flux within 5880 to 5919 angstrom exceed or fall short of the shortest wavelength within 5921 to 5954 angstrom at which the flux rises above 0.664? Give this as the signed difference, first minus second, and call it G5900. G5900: -2.7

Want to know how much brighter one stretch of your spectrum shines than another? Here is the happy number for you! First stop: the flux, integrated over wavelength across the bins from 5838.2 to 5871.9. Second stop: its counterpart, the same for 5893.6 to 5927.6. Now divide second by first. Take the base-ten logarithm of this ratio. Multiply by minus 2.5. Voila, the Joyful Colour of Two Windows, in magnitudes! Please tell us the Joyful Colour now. 0.11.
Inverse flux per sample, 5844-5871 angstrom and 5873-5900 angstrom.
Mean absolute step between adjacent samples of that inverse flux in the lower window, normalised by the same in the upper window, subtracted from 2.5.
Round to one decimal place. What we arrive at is 1.6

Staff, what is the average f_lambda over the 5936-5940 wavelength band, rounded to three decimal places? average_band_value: 0.607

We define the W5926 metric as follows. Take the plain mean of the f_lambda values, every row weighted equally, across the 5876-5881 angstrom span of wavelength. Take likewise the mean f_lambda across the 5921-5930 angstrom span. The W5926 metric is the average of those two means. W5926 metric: 0.689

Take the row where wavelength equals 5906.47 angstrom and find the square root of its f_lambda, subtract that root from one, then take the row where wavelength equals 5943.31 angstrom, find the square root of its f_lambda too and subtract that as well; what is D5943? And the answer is -0.551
